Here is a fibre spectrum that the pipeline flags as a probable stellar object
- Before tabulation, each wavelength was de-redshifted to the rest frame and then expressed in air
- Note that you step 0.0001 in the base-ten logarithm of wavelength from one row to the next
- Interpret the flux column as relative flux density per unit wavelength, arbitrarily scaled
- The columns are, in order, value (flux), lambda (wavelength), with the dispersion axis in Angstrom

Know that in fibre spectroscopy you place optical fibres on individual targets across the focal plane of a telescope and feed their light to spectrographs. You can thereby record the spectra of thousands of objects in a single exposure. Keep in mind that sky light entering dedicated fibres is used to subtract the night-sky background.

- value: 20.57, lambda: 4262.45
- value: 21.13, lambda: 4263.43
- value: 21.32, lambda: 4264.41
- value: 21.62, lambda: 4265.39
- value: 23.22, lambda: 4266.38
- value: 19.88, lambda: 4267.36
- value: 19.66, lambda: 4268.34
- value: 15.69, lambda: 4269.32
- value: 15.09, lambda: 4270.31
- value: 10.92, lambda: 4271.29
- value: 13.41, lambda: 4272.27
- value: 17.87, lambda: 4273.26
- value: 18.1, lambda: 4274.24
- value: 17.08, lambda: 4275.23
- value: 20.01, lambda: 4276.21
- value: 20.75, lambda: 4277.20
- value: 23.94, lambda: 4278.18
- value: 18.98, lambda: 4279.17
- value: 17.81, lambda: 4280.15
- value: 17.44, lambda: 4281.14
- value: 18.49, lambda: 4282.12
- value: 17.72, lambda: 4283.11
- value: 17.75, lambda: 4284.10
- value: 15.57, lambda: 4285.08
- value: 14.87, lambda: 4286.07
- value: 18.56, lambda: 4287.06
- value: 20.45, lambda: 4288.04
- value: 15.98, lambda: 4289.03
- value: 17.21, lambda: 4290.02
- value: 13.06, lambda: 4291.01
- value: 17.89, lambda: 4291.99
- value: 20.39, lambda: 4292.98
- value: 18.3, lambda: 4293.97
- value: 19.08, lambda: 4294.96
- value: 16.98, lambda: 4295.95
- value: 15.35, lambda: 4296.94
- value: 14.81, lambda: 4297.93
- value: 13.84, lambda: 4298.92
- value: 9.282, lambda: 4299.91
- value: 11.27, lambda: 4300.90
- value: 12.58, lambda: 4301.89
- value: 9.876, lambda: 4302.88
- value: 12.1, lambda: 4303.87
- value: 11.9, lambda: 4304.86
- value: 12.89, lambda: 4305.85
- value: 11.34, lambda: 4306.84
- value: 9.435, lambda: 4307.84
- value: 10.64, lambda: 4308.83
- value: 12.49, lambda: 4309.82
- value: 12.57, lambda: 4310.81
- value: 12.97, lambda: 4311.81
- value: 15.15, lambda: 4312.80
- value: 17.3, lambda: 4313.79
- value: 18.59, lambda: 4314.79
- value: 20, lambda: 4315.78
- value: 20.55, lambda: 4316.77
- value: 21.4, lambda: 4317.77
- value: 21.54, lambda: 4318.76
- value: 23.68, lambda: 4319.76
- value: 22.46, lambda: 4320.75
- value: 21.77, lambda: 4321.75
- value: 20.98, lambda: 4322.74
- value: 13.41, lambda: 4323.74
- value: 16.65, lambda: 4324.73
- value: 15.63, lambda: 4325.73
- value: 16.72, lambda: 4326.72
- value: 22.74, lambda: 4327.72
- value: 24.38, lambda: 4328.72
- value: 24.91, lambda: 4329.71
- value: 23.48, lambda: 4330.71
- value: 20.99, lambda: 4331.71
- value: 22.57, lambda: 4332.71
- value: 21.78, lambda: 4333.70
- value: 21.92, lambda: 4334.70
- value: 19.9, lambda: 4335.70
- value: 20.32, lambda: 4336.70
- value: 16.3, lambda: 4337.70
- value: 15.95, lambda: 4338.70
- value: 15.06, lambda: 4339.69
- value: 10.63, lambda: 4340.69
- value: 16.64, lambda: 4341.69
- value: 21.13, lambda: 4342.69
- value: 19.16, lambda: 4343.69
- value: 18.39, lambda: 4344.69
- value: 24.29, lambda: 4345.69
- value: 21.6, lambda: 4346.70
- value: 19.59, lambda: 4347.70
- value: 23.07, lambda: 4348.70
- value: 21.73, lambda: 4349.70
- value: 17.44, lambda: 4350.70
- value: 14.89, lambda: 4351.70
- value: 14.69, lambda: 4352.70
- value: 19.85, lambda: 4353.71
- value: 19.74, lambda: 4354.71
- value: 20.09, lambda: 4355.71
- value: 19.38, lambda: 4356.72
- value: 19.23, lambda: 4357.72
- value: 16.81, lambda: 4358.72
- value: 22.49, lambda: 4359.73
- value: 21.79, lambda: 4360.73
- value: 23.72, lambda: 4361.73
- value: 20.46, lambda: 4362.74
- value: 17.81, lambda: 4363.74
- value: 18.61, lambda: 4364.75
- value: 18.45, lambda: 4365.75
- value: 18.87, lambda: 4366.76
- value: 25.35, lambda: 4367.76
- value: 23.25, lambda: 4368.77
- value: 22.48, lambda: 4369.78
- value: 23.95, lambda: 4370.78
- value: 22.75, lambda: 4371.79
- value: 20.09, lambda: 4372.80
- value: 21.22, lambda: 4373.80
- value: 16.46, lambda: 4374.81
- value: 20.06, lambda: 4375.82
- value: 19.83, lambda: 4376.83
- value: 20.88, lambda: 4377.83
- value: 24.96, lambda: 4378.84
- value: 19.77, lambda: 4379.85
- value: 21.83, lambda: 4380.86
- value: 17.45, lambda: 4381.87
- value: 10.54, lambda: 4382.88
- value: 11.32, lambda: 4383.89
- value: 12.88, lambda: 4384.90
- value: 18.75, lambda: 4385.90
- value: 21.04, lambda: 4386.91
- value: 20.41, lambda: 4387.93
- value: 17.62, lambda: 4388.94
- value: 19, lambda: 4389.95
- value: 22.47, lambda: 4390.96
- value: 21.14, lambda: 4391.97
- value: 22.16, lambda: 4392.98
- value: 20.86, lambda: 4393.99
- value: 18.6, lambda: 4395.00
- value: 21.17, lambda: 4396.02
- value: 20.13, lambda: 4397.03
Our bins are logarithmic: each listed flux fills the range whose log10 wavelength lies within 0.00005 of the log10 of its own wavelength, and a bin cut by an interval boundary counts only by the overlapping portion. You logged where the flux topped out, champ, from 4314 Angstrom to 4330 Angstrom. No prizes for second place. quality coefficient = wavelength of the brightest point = 4329.71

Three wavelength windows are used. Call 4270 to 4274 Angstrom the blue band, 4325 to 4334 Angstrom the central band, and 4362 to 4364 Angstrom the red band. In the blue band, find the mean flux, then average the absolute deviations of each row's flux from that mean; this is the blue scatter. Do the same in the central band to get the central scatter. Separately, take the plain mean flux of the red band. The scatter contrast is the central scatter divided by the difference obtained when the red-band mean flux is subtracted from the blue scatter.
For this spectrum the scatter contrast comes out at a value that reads -0.14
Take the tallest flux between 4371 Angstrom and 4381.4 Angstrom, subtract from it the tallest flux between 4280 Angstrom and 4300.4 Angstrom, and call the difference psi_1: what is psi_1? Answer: 4.5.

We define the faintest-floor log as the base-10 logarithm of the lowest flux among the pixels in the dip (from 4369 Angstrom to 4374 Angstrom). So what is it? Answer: 1.30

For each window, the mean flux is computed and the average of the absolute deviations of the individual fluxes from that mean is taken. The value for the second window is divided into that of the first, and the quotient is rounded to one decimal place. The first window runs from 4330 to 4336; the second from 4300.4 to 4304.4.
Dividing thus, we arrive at 1.0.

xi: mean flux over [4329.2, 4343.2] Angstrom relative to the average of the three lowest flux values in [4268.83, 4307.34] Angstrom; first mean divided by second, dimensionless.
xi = 1.9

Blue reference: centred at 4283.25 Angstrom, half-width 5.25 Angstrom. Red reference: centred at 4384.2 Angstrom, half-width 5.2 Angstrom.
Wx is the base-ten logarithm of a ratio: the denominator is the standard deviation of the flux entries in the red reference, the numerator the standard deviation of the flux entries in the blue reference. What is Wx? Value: -0.23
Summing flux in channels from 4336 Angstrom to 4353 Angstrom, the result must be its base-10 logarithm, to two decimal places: 2.49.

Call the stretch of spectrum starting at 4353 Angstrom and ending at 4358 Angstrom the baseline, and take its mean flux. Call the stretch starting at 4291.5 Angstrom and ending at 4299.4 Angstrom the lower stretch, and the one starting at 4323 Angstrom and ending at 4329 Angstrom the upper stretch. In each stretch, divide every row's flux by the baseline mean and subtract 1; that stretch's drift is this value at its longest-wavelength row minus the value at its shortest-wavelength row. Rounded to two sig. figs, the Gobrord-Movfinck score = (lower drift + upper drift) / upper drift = 0.63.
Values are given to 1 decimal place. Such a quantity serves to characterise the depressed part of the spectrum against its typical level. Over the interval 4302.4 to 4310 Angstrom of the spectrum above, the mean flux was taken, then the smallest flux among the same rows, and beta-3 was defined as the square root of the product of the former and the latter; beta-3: 10.3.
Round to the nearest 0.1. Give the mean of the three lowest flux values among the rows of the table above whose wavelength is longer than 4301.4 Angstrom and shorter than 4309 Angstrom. 10.0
